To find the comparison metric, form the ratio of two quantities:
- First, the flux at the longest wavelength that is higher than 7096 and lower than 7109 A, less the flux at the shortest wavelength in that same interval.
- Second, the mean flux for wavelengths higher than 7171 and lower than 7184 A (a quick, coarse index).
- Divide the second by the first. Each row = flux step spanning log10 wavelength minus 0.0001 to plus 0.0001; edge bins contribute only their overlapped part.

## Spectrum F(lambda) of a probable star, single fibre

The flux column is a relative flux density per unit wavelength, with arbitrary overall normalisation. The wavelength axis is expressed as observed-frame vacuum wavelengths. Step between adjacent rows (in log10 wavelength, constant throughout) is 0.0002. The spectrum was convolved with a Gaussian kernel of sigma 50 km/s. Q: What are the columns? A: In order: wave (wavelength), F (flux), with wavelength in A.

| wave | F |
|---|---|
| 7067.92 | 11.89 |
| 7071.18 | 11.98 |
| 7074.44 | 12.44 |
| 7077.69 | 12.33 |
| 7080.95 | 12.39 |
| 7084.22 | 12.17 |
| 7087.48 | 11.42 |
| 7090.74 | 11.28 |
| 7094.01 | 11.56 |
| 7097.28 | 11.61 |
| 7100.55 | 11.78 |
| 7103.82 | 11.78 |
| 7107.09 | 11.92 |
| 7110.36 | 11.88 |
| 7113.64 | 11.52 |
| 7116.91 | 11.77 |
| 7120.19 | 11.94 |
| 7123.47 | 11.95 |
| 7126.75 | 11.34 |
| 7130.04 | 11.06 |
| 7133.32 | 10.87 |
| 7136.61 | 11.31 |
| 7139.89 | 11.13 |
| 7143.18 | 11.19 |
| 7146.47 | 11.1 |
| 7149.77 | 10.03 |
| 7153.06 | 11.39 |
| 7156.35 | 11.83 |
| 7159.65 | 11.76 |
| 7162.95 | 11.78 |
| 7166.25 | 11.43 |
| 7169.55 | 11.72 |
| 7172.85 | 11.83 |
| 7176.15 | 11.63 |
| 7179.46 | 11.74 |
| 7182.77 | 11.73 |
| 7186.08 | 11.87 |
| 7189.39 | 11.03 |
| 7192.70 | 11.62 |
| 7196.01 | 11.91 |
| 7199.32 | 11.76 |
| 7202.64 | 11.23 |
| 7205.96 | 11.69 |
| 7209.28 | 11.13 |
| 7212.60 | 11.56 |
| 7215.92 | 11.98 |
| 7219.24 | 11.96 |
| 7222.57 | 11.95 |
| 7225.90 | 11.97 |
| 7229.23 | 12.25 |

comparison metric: 38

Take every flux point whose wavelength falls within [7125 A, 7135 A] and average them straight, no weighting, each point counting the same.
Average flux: 11.09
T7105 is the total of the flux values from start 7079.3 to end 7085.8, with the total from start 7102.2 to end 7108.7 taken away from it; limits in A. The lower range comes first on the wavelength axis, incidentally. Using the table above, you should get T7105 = 0.9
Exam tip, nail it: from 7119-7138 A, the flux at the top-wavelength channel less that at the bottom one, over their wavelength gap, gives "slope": -0.038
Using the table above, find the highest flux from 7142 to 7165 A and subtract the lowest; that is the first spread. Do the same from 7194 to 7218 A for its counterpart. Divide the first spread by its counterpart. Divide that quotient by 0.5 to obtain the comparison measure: 4.2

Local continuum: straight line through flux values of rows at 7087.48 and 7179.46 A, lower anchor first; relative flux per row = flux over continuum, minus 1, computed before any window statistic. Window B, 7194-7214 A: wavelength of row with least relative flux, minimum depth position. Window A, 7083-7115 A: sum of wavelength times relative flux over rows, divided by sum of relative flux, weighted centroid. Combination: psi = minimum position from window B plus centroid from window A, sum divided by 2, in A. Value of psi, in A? 7153.9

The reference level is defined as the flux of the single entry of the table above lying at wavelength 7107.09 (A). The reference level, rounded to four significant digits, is 11.92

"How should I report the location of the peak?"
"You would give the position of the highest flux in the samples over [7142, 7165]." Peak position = 7156.35 A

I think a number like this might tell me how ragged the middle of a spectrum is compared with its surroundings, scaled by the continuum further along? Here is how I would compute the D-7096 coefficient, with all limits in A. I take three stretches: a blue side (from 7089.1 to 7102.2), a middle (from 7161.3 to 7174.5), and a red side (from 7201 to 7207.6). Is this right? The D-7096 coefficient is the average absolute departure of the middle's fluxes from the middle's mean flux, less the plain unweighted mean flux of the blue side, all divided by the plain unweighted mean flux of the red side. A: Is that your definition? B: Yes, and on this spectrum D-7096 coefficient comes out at -1.00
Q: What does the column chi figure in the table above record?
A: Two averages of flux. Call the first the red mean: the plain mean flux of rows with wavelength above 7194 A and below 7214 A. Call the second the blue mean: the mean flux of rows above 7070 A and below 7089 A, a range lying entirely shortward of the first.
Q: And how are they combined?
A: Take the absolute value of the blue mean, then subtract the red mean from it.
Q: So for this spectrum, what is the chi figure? 0.6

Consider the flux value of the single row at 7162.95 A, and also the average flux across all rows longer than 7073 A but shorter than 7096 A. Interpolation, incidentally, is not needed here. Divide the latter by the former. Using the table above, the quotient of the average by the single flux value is 1.01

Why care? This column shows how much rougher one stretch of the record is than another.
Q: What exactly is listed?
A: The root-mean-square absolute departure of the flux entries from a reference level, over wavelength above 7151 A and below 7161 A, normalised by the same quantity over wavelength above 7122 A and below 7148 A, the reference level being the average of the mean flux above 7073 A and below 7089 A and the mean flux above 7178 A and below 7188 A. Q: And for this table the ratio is 0.5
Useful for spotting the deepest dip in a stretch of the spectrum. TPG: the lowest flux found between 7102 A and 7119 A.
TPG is 11.52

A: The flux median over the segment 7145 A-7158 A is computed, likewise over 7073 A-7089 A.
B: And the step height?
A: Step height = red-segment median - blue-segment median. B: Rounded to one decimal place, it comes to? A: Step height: -1.1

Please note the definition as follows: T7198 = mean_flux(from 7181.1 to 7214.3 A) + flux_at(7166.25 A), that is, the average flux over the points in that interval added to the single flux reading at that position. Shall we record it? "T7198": 23.0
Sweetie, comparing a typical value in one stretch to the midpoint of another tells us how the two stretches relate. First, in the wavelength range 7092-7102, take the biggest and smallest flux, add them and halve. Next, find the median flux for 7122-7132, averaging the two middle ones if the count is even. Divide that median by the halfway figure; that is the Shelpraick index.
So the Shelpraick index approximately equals 0.97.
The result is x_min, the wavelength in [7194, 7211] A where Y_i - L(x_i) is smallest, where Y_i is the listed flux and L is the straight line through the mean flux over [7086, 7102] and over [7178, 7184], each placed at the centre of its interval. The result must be 7209.28 A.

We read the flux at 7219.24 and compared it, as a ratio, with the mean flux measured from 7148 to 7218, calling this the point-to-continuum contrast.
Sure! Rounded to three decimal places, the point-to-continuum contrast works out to 1.035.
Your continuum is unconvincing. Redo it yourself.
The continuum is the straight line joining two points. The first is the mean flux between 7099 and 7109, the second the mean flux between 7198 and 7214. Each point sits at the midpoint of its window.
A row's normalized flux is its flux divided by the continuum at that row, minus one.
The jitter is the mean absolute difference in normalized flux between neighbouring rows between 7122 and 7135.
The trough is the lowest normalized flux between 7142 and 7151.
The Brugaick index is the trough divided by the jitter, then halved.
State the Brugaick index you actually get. -2.4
